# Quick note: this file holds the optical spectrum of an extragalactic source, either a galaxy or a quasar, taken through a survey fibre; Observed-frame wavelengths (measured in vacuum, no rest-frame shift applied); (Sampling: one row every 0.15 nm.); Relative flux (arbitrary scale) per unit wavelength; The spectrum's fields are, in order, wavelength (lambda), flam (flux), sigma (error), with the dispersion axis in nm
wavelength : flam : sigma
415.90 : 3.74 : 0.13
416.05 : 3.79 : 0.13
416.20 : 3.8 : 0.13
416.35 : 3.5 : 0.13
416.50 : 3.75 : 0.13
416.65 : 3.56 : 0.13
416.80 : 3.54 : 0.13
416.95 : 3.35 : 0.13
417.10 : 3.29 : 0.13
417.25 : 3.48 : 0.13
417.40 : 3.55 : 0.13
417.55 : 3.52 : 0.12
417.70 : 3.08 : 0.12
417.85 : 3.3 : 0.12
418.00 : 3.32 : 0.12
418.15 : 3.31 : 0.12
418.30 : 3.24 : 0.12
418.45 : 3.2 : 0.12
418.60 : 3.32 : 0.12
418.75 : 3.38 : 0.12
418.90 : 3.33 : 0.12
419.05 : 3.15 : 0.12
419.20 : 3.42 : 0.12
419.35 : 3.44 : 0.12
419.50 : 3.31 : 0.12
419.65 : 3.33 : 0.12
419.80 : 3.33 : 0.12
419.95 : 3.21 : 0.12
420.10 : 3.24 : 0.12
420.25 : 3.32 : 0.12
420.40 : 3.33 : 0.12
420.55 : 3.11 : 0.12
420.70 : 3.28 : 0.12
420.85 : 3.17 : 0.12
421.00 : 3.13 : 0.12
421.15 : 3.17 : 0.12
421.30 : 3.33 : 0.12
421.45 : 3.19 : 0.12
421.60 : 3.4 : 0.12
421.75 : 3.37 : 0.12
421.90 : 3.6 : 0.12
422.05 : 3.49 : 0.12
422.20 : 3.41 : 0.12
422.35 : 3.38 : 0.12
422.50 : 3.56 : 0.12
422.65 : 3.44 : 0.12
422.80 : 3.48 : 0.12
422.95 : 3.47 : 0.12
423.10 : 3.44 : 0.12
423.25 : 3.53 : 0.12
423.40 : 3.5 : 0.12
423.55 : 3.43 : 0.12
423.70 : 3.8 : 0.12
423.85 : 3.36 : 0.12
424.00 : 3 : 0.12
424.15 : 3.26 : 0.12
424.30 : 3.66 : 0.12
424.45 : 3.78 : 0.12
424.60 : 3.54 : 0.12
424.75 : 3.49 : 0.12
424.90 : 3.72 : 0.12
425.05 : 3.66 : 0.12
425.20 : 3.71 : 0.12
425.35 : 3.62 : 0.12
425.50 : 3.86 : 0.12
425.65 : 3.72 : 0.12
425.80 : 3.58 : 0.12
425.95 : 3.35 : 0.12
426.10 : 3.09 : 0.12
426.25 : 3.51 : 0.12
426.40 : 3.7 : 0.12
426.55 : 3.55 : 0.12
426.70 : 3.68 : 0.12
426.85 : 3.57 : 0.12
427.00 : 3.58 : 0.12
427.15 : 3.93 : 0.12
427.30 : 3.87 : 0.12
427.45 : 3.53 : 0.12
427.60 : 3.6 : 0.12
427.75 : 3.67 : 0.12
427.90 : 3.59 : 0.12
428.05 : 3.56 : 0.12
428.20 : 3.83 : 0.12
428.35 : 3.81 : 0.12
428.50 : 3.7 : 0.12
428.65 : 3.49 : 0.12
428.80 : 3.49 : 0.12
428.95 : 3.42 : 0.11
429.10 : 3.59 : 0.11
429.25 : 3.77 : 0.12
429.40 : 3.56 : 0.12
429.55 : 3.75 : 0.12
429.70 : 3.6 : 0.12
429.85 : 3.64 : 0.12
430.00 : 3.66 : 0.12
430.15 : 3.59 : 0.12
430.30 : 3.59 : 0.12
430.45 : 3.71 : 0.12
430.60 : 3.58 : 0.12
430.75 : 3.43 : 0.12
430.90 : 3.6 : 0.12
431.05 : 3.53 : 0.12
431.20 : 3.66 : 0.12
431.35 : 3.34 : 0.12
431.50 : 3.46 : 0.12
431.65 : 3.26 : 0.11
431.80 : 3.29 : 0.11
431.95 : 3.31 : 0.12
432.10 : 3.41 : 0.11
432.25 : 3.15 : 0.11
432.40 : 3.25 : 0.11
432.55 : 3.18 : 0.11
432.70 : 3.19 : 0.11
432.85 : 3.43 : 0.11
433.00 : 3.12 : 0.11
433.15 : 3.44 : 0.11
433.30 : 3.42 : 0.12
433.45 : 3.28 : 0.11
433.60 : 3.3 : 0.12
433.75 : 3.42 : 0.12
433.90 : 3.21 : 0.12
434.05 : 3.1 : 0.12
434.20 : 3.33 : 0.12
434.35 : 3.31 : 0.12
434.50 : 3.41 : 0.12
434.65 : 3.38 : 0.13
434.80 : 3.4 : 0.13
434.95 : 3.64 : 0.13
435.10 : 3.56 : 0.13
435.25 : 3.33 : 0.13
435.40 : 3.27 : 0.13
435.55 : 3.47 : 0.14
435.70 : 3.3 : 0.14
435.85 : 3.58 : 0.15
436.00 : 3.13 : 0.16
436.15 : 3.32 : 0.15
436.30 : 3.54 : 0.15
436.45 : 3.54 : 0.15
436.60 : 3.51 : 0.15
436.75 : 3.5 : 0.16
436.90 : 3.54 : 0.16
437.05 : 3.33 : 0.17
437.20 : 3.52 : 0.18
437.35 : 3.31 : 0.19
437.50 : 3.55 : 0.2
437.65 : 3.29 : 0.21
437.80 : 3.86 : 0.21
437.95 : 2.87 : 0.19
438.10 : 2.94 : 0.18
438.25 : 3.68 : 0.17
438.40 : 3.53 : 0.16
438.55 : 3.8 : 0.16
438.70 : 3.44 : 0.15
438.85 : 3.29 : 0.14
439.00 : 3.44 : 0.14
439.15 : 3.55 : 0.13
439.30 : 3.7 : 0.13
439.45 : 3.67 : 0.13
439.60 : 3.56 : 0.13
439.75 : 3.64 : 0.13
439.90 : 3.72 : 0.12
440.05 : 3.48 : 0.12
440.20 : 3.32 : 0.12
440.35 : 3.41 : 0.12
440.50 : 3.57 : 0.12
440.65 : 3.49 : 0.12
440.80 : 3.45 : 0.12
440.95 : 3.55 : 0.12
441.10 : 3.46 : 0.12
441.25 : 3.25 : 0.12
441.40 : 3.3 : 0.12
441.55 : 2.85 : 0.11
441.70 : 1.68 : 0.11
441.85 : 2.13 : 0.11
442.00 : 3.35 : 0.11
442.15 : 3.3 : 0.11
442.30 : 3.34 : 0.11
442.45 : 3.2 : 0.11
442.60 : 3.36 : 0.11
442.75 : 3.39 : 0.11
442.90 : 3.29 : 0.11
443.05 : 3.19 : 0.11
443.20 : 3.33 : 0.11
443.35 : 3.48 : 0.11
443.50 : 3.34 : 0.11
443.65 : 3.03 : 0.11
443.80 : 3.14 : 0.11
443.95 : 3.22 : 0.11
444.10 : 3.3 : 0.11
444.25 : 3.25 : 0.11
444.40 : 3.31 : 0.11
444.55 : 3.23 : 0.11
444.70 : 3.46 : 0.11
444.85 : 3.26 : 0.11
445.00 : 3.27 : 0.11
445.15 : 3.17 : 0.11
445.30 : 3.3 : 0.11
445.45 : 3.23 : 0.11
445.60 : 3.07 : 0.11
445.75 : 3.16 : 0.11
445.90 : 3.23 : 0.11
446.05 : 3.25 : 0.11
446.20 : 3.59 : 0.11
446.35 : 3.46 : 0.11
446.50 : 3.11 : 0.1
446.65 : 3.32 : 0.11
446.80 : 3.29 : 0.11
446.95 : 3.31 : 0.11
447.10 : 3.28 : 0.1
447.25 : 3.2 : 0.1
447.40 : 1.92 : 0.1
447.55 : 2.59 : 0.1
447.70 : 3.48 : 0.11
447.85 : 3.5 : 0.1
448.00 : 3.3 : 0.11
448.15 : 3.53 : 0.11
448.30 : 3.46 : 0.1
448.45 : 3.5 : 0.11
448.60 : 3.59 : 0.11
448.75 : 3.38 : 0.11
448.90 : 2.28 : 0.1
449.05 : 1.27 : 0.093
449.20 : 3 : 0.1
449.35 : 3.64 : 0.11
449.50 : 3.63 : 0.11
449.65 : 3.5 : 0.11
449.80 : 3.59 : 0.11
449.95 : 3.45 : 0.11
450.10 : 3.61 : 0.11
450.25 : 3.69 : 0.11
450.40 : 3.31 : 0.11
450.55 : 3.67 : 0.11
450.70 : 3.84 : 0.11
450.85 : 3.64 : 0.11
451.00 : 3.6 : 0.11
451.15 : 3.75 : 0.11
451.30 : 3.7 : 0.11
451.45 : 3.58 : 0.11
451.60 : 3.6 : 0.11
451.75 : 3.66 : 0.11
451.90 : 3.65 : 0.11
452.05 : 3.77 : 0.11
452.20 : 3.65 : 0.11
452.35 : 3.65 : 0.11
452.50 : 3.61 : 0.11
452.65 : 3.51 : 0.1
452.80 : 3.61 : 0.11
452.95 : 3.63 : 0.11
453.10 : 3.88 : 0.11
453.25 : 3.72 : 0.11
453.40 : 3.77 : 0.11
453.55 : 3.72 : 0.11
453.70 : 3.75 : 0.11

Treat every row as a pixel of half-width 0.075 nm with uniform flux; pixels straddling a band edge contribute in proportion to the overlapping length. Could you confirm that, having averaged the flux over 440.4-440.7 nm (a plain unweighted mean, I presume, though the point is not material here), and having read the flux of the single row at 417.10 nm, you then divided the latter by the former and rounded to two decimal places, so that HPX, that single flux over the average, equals 0.93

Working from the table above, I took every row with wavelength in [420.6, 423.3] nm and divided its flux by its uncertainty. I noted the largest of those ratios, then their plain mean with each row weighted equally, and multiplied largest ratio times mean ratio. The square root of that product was 29.1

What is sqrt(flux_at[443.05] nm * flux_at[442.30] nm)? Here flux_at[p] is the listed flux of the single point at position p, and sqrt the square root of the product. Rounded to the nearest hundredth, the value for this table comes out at 3.26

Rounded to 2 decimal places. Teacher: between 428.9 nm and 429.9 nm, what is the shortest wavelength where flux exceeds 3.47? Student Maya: 429.10 nm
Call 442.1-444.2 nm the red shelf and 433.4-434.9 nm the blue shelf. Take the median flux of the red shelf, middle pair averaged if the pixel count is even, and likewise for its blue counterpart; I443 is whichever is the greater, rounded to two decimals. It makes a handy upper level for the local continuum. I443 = 3.32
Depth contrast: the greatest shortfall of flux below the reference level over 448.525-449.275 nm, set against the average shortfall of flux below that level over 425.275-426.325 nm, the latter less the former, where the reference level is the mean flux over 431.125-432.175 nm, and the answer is -2.3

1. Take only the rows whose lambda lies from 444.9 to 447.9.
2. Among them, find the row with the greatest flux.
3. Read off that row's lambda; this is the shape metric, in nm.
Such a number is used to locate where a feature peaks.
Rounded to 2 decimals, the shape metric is 446.20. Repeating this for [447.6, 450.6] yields 450.25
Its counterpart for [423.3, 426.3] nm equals 425.50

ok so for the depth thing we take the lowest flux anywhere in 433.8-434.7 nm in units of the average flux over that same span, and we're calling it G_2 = 0.942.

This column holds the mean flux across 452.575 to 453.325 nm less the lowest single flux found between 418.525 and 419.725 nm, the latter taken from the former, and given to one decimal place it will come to 0.5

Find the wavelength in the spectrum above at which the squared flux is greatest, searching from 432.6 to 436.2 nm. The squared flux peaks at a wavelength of 434.95 nm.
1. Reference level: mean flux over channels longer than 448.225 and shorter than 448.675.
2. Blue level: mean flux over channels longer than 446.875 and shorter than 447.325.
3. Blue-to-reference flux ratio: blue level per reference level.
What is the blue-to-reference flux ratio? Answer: 0.93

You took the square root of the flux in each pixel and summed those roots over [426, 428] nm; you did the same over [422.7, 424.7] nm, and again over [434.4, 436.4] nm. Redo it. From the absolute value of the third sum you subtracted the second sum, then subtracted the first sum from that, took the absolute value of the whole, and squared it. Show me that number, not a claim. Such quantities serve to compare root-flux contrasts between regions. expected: 621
